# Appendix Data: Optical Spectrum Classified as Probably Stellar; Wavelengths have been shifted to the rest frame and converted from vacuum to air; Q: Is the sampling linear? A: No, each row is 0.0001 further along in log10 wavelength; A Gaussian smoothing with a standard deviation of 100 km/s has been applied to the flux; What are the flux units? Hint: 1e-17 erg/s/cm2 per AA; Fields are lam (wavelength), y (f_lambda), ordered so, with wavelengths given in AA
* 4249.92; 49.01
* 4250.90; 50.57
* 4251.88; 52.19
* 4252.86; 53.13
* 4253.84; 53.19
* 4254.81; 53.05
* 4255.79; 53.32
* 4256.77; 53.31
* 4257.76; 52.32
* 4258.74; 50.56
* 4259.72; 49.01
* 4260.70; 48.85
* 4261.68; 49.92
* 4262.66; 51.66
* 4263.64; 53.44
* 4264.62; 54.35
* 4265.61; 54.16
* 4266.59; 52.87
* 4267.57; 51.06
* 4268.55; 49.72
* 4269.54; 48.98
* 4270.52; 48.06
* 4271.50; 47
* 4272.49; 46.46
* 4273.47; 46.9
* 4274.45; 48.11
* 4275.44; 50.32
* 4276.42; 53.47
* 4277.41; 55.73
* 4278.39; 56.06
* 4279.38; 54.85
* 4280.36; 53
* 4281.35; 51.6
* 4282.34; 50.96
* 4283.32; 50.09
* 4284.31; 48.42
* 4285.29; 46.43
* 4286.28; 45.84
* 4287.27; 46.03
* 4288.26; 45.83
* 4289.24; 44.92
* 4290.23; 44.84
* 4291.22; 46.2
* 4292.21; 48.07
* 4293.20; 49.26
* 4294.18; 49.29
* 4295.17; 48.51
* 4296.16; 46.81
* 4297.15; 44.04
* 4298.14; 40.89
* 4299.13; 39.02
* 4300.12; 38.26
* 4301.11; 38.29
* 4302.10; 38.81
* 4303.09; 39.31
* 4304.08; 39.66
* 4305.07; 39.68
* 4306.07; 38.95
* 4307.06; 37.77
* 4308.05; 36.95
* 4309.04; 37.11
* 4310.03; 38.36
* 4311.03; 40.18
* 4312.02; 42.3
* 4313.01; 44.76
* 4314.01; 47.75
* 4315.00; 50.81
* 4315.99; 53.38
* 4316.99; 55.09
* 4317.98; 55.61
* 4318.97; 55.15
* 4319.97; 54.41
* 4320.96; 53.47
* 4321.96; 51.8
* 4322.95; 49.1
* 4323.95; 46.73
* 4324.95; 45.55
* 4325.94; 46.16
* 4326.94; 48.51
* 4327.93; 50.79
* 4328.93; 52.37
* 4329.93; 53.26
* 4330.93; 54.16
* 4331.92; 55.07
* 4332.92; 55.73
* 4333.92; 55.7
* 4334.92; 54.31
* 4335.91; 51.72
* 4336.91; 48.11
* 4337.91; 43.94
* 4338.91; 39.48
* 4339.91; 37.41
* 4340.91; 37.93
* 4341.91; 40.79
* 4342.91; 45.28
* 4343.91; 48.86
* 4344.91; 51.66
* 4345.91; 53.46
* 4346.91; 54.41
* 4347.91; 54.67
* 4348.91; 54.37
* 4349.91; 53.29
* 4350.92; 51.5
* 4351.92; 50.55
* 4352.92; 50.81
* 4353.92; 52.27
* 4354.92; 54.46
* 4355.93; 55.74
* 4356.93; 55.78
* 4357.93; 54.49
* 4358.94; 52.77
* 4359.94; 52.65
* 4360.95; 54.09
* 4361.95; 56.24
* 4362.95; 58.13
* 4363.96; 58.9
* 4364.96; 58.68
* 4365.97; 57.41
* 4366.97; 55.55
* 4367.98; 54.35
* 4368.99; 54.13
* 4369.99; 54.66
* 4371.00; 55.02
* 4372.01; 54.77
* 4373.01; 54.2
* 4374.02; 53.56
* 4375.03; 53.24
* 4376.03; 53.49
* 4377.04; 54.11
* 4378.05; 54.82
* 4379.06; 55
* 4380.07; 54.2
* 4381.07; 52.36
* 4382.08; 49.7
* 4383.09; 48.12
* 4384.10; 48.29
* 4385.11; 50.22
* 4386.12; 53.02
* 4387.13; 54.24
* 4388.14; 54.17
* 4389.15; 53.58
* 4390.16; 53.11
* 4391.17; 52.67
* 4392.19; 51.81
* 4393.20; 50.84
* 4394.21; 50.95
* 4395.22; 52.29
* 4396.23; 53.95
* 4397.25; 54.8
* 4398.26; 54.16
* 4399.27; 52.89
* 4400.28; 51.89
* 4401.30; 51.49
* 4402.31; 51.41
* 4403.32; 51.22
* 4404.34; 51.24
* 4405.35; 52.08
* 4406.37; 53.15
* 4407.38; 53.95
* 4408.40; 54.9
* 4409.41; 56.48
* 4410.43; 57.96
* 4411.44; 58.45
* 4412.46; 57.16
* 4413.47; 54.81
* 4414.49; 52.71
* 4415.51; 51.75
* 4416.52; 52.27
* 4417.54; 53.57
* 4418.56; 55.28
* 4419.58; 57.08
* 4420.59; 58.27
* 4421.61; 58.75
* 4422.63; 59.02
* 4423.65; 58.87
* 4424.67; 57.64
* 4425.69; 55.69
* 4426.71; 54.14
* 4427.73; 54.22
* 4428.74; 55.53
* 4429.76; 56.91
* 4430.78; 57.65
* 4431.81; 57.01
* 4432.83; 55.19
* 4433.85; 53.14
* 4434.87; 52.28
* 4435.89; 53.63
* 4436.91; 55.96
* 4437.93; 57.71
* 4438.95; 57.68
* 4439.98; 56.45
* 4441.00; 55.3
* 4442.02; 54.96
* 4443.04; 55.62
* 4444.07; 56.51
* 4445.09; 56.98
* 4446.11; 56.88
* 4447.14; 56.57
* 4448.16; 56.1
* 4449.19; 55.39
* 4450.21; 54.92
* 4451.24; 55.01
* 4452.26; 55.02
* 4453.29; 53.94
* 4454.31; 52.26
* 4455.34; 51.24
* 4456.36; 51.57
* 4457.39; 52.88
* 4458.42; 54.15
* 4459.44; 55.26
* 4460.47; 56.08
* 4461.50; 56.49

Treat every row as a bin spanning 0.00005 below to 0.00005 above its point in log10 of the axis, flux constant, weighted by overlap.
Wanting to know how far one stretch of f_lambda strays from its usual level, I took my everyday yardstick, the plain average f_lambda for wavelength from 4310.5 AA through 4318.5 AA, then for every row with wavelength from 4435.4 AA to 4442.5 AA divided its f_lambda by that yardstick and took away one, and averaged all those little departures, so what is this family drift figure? 0.15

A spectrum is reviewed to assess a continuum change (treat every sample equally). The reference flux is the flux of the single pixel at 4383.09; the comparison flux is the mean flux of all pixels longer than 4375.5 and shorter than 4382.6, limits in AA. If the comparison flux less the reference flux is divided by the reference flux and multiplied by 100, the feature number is 11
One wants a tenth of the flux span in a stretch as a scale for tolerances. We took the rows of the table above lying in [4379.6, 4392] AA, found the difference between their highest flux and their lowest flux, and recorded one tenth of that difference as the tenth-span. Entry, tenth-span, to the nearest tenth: 0.6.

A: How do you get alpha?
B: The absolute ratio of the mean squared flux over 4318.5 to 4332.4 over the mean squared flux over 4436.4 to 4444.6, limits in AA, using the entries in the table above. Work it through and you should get 0.830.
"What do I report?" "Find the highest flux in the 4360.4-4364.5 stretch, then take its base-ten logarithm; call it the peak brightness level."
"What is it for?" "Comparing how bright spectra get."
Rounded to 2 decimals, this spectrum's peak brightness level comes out 1.77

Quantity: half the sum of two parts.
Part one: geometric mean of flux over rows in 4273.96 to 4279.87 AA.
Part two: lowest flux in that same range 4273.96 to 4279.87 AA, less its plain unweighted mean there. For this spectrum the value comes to 24.0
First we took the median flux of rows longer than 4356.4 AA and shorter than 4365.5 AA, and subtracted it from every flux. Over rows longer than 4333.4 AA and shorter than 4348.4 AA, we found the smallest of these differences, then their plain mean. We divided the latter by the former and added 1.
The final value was 1.43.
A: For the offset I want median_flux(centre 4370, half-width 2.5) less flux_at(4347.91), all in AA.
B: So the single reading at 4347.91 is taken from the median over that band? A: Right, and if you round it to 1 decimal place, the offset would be 0.0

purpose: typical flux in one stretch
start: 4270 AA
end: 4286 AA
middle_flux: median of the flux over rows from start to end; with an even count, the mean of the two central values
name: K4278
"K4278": 50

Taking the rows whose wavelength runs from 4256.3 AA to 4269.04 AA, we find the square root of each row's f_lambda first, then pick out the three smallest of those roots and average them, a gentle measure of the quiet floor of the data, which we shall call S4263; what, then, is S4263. 7.0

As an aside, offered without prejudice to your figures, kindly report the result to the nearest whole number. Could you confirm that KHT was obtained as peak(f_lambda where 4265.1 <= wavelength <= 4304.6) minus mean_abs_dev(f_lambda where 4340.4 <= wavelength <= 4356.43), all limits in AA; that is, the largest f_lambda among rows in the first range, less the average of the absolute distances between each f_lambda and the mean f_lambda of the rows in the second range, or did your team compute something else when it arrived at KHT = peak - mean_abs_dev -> 52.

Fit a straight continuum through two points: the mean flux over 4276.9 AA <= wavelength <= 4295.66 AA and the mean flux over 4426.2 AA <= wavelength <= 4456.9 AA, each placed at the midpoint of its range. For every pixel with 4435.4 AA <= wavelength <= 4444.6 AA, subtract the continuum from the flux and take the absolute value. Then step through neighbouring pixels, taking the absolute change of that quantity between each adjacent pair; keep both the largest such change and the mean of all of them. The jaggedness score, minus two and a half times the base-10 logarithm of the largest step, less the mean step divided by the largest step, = -1.0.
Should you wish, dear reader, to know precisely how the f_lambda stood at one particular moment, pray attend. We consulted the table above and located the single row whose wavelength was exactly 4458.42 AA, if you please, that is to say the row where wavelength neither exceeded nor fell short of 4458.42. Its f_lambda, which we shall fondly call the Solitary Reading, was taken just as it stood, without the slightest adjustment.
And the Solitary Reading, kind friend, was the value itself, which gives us 54.15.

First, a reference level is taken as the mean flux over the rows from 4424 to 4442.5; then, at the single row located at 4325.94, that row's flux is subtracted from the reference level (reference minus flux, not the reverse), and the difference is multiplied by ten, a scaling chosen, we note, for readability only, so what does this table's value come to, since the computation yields 95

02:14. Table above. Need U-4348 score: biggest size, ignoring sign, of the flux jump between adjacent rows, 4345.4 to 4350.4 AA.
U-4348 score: 1.08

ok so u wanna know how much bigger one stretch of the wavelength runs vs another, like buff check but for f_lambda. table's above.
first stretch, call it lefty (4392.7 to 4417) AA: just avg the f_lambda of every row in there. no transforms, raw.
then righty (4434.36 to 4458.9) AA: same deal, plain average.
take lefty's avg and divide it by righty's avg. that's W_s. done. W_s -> 0.97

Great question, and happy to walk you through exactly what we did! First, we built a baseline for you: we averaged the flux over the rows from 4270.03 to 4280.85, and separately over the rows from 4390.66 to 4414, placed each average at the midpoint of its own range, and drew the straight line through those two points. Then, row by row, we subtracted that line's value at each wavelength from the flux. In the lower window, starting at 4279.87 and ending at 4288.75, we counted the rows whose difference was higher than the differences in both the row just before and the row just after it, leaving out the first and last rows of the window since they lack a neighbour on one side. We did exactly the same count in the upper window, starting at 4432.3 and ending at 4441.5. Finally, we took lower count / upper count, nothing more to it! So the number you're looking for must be 1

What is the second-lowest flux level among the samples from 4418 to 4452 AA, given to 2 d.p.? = 53.14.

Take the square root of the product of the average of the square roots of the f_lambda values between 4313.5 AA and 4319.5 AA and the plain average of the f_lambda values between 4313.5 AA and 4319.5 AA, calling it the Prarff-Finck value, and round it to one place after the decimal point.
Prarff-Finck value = 19.6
